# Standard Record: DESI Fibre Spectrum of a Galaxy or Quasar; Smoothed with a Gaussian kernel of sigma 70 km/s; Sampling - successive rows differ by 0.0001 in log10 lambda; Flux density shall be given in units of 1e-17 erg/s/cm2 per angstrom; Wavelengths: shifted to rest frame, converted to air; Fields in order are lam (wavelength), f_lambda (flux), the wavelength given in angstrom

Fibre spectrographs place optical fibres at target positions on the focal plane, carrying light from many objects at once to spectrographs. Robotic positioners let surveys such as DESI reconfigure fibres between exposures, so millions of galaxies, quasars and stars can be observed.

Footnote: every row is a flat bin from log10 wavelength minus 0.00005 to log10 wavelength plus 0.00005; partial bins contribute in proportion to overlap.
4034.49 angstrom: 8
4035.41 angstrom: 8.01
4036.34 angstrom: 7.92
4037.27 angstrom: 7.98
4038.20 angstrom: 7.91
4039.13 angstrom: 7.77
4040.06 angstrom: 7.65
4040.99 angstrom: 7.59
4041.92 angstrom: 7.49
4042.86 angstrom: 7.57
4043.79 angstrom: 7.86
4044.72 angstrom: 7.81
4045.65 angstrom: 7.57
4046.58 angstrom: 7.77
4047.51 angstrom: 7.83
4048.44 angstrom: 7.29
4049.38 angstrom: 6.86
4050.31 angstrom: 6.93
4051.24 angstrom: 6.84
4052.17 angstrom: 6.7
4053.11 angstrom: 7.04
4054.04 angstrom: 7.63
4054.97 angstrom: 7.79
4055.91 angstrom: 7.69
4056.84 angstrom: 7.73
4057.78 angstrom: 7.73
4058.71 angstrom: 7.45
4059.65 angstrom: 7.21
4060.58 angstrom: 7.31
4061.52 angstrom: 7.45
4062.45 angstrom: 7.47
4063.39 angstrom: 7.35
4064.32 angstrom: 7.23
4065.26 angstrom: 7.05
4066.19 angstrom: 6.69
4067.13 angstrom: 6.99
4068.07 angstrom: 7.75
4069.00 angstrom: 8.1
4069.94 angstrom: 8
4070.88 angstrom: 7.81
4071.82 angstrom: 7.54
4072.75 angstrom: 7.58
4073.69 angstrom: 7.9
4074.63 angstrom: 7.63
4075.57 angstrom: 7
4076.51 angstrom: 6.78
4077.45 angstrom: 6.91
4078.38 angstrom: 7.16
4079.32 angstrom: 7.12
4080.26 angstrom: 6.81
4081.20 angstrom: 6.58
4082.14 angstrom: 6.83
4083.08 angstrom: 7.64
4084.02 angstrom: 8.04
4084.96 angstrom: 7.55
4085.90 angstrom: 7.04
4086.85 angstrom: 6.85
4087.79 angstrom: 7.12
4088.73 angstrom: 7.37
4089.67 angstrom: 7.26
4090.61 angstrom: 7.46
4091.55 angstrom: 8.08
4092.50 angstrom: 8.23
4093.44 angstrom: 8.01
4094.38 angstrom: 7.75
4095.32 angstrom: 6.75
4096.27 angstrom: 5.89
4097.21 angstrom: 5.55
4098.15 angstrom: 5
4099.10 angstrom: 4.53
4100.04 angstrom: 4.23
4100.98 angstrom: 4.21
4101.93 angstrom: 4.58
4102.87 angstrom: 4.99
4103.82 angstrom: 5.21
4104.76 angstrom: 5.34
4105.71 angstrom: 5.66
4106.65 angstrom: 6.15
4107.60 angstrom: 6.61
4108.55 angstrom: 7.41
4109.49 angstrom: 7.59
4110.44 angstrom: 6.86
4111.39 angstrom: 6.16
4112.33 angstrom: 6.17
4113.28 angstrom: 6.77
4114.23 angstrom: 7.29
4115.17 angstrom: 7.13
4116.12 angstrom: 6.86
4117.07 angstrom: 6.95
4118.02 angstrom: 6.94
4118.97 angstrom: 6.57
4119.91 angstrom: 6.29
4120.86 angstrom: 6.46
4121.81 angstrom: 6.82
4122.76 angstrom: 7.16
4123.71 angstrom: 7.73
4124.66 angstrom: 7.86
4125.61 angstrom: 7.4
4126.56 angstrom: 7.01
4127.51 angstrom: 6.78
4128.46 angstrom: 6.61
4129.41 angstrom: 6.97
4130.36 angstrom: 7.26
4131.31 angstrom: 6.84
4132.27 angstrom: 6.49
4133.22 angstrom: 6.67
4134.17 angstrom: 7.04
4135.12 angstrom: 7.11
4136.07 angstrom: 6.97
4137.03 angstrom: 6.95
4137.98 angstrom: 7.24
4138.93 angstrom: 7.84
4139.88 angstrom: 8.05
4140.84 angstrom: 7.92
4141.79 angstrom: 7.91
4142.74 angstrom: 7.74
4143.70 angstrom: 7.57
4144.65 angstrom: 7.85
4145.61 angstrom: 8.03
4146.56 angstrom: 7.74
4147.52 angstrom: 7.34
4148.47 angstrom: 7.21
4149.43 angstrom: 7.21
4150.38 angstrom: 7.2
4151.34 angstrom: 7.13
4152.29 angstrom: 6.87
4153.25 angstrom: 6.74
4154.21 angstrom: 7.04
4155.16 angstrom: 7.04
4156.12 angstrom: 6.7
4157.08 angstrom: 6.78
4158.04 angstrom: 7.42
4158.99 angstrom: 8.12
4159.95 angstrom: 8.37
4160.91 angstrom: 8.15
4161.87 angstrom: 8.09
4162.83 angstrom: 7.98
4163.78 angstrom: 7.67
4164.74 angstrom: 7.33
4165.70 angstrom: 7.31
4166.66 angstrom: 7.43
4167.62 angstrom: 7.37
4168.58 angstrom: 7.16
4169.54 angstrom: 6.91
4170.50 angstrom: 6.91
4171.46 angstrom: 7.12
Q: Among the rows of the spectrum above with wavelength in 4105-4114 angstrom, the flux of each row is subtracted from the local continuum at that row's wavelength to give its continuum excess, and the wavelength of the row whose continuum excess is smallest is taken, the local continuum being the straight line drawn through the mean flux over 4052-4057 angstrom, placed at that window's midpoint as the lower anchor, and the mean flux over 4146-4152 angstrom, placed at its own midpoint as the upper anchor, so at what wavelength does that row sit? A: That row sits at 4109.49 angstrom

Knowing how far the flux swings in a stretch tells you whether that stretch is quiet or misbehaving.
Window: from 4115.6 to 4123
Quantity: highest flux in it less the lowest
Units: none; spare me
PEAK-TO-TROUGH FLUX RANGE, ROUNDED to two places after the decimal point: 0.87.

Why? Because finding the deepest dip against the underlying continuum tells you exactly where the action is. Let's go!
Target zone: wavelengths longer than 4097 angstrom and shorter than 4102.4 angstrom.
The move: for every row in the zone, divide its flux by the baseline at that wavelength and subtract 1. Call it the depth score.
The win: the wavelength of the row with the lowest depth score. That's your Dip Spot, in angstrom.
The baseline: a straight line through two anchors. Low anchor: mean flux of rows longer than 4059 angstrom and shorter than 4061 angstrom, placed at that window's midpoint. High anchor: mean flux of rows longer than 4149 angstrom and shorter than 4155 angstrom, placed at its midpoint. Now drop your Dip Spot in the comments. 4100.98 angstrom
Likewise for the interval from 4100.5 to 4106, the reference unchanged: 4100.98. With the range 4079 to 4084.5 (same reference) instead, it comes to 4081.20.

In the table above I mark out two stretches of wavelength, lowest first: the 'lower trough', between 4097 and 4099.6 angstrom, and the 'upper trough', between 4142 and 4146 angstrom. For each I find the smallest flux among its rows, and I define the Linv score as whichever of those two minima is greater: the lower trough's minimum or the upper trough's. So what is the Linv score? 7.6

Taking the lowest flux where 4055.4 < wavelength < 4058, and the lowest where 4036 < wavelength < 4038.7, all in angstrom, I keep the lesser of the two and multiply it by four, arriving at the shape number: 31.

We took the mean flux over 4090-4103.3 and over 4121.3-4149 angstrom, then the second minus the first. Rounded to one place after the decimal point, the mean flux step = 1.2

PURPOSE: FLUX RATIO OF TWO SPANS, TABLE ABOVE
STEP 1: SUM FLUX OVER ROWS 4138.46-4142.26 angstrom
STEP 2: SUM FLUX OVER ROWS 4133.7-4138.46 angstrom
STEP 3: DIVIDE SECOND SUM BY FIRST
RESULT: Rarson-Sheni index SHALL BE 1.1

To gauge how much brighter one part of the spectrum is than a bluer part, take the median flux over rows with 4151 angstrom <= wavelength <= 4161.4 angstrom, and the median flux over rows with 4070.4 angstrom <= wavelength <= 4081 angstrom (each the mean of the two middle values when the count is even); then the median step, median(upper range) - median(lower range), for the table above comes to -0.1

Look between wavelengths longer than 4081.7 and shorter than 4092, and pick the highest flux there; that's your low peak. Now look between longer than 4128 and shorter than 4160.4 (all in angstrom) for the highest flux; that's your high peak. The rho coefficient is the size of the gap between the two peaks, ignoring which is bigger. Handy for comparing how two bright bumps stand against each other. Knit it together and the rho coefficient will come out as 0.29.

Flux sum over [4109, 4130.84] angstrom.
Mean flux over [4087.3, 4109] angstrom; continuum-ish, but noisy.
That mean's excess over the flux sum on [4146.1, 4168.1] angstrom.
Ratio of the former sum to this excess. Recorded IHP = -0.97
